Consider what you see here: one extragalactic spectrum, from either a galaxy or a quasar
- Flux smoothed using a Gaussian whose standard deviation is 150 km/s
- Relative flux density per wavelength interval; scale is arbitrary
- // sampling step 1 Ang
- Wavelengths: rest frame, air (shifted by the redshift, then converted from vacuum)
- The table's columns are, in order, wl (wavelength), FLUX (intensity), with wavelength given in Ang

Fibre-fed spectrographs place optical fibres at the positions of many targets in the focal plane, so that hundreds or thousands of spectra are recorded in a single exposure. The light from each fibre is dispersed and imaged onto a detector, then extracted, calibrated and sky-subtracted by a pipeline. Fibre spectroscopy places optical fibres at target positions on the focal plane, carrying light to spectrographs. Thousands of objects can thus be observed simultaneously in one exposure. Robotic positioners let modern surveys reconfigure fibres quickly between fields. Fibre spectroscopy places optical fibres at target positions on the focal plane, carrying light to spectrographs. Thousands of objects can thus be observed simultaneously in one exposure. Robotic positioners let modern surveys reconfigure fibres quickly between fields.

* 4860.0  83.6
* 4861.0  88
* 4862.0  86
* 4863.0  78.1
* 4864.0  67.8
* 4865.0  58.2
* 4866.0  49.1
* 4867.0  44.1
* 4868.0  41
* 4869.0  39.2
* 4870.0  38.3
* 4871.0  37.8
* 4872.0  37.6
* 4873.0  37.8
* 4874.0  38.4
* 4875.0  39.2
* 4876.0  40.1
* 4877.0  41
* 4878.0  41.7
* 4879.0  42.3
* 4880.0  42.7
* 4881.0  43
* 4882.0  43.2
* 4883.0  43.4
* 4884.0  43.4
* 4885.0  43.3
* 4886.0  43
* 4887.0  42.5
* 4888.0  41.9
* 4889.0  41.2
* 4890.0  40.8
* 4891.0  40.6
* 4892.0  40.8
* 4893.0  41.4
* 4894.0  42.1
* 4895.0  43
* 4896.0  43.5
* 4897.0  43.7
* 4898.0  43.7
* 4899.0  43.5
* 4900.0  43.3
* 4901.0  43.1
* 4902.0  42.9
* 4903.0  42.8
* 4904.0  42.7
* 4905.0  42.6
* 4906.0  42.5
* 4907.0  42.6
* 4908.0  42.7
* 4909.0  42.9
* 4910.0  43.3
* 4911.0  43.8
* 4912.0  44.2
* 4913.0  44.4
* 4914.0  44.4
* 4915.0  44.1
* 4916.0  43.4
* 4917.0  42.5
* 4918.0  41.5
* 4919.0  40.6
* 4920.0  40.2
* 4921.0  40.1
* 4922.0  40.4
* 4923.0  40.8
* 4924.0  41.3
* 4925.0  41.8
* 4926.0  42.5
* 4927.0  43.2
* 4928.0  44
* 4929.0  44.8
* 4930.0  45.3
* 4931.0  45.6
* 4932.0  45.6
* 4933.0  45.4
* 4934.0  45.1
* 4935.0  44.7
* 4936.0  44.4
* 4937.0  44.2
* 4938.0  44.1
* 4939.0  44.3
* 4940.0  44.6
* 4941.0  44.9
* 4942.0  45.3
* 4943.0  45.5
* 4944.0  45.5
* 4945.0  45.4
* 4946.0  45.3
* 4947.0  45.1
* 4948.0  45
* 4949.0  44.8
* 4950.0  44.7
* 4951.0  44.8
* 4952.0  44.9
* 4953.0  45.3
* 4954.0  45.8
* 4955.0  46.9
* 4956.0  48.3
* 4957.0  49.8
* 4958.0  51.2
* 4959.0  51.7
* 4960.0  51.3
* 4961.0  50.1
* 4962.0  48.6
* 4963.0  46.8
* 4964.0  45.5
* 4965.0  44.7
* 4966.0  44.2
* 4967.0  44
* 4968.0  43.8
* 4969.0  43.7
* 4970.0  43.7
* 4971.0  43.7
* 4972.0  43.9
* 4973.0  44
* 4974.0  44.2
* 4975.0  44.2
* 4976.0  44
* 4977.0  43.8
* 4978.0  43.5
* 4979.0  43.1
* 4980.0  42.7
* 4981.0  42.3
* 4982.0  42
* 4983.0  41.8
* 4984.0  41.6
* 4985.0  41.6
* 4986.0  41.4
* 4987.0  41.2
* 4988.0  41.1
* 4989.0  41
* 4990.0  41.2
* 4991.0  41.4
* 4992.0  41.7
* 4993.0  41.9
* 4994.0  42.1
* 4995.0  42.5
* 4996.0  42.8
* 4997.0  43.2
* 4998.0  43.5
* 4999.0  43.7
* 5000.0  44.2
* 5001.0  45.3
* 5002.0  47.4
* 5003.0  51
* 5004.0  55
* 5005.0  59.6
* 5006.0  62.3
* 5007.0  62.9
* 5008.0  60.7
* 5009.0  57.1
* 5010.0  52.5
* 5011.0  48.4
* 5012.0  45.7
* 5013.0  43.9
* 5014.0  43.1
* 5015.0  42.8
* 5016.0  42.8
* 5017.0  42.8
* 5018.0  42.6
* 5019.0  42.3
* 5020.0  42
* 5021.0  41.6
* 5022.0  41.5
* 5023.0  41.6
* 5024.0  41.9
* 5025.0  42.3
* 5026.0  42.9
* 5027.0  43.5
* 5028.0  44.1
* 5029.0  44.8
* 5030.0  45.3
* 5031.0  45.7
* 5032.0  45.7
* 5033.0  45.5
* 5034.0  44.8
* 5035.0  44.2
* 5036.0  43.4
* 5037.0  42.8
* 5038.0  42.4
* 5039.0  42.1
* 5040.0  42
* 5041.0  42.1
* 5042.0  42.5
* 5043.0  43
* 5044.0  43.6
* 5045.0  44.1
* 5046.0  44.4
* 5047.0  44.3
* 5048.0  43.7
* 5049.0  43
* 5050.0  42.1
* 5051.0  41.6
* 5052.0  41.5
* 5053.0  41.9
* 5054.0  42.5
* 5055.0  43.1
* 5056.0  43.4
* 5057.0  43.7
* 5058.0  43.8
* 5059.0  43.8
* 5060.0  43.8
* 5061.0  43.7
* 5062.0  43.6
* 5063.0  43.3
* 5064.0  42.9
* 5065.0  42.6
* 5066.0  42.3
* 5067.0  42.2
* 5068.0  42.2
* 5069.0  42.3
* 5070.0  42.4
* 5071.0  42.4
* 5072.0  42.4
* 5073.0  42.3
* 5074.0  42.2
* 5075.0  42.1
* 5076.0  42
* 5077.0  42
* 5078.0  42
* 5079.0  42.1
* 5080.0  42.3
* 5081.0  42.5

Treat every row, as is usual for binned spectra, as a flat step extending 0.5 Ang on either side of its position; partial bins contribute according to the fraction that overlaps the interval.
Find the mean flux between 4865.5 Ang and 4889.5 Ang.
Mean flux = 41.5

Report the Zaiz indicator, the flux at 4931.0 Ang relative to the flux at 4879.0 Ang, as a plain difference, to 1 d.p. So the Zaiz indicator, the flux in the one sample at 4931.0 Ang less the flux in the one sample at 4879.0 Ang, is 3.3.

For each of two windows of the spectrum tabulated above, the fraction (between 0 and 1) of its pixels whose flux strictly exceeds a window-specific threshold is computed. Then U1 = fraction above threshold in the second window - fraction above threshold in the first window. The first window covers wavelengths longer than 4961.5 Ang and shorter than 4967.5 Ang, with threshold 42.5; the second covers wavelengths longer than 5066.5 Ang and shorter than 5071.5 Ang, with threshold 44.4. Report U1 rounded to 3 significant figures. -1.00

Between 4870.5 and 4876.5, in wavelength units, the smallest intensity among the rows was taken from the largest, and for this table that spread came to 2.5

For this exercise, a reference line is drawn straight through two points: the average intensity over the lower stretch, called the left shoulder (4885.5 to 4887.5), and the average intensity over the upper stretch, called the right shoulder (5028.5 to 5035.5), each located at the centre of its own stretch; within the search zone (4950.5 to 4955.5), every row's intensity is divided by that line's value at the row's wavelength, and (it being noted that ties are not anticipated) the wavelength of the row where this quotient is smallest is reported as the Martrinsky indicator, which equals 4951.0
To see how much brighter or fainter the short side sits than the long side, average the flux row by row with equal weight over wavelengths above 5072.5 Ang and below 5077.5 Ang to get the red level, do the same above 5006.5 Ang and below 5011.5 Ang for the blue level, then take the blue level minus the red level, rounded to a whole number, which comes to 14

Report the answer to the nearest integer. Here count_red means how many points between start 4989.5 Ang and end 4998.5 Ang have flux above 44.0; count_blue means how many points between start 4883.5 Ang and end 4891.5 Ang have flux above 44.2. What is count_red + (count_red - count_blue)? 0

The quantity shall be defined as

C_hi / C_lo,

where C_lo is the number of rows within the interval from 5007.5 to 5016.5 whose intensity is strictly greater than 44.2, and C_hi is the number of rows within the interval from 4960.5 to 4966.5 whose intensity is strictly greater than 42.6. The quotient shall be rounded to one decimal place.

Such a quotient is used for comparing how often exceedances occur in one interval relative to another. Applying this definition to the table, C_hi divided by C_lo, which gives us 1.2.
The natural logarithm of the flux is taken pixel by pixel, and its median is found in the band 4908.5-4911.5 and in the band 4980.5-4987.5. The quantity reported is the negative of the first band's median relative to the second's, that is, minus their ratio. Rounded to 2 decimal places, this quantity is -1.01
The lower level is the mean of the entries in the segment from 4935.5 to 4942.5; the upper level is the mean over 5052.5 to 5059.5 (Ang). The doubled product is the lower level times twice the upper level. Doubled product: 3846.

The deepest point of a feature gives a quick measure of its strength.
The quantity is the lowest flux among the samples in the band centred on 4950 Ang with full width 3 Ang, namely 44.7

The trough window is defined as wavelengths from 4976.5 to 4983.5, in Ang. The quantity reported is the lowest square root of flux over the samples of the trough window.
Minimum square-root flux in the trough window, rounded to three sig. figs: 6.47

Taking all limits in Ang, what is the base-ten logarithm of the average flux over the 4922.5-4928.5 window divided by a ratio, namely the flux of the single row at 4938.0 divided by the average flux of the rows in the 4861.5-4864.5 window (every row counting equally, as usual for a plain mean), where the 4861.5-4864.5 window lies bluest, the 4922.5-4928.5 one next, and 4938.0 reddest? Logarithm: 1.87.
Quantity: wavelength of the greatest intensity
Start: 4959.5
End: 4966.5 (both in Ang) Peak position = 4960.0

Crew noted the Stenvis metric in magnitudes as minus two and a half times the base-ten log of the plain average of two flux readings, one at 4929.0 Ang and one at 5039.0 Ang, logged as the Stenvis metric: -4.09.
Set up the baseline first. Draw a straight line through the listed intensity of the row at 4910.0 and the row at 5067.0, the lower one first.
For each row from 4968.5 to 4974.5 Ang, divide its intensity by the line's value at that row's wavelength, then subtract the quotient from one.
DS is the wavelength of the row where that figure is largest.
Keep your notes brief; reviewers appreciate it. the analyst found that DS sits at 4969.0 Ang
